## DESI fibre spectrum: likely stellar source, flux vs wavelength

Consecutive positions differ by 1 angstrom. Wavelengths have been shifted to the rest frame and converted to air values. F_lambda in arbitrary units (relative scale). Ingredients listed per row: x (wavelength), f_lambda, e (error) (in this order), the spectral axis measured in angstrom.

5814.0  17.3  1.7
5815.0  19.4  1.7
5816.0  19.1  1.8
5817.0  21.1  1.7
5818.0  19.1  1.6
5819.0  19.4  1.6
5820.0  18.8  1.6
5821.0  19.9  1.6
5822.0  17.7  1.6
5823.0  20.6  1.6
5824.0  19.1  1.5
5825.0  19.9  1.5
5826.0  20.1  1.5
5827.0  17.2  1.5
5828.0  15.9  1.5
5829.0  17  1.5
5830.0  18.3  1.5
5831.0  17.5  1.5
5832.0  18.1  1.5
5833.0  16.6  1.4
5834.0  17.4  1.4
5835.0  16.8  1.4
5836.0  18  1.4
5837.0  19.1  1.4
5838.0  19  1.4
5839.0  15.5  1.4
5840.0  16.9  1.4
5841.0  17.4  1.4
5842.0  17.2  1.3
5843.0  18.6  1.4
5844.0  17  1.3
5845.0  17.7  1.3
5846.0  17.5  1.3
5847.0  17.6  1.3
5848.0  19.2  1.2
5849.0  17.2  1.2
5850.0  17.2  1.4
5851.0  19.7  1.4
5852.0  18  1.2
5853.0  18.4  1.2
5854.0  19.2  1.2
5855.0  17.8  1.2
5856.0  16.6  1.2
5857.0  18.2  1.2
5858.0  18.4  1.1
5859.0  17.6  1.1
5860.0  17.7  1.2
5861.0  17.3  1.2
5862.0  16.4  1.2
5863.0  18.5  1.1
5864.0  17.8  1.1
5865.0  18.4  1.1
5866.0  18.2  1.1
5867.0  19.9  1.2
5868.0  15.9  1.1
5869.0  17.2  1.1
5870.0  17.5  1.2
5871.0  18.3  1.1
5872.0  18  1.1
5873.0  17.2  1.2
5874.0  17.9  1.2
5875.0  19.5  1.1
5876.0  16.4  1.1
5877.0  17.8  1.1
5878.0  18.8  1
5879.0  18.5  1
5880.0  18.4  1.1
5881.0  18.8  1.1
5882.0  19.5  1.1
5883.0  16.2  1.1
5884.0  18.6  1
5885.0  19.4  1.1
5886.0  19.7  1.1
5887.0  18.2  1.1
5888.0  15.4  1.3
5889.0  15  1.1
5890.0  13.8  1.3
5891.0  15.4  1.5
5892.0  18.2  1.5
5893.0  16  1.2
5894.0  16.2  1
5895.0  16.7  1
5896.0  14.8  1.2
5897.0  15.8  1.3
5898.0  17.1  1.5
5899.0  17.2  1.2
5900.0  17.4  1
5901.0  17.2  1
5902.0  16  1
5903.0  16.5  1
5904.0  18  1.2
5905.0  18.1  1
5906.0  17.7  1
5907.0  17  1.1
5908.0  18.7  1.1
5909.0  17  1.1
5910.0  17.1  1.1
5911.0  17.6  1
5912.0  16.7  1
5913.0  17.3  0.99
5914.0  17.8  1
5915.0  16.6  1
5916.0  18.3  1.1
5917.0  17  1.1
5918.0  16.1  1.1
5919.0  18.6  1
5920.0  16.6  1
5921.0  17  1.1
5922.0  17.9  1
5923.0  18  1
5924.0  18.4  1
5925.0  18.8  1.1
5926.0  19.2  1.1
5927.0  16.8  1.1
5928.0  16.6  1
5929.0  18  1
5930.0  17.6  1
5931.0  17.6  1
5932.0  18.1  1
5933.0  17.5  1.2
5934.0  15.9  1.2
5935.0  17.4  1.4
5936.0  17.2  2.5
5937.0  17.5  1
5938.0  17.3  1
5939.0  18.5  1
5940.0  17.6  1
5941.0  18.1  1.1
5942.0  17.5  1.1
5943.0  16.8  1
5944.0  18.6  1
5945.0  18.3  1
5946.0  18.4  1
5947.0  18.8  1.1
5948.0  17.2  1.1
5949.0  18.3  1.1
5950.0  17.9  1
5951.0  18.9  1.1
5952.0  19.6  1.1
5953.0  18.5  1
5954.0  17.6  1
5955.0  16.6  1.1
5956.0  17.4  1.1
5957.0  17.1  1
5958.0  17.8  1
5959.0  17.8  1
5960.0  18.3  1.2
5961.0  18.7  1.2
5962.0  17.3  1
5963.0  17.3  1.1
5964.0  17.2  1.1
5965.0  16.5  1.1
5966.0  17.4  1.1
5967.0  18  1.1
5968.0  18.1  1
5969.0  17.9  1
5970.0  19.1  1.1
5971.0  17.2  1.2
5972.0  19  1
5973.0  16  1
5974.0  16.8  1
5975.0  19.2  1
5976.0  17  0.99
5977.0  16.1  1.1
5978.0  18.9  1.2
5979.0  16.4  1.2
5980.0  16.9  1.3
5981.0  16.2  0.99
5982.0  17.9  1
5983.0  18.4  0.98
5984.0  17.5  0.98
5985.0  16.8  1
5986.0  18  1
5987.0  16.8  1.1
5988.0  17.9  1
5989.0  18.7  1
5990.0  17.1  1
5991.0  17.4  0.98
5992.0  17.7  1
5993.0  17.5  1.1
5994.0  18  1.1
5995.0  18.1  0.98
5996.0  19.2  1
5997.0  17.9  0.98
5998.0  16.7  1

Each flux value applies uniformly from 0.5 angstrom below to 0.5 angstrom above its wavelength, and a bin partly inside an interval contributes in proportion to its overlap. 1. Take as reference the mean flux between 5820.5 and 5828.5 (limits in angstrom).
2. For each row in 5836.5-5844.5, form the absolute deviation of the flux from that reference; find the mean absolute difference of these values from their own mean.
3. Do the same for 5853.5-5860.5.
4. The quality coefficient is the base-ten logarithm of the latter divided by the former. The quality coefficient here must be -0.27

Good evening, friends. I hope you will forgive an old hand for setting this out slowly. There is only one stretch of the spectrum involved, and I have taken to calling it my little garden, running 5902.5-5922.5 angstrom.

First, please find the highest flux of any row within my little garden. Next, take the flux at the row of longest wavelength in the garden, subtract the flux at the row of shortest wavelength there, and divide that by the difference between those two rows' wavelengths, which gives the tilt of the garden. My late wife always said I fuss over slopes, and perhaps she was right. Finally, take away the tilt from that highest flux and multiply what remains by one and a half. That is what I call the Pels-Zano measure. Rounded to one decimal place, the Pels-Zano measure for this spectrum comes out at 27.9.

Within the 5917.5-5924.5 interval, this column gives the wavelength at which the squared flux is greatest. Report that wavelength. 5919.0 angstrom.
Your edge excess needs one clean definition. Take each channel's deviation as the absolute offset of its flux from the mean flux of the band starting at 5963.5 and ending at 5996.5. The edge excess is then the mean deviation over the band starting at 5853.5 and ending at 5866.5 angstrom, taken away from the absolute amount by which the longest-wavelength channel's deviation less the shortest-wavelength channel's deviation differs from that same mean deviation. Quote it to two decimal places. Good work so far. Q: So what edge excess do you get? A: 1.00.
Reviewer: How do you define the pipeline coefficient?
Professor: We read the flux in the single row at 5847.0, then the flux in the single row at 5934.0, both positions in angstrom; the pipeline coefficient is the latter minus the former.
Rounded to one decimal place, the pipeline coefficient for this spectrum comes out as -1.7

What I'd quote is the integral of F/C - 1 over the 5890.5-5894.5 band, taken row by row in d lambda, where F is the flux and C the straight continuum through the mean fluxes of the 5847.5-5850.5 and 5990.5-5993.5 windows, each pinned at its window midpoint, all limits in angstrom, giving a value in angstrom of -0.30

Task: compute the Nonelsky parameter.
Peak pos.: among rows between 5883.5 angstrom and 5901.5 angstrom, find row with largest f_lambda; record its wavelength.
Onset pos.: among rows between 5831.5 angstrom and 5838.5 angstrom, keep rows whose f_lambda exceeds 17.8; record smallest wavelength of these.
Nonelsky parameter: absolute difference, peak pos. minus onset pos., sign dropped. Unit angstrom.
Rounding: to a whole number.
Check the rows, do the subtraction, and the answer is 54 angstrom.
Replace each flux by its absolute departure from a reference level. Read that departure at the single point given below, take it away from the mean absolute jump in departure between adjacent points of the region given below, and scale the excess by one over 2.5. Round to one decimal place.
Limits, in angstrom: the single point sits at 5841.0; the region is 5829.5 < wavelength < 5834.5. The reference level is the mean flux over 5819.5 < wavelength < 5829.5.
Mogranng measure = -0.1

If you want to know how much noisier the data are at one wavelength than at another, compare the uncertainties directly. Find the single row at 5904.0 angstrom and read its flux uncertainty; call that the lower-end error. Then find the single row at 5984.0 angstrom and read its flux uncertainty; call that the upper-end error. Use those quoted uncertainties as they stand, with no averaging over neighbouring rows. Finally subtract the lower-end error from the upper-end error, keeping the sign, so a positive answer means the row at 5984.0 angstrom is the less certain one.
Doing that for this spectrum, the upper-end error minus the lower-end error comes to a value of -0.22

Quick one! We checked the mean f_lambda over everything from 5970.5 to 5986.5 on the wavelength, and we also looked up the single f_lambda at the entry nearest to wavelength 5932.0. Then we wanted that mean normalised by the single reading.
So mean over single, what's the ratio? 0.96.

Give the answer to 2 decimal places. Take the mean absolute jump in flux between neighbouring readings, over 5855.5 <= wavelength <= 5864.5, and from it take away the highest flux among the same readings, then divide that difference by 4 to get -4.41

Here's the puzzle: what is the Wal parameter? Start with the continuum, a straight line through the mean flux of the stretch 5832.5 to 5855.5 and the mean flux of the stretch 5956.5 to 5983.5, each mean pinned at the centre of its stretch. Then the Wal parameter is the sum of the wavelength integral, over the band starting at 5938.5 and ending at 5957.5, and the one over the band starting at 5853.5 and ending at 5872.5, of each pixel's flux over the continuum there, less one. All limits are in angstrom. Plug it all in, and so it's 0.49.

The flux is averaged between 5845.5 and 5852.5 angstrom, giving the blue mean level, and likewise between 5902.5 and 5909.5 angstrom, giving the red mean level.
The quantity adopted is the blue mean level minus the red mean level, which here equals 0.49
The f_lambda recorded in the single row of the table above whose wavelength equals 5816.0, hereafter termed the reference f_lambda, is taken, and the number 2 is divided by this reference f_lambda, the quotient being 0.105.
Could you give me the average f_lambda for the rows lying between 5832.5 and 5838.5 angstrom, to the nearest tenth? 17.8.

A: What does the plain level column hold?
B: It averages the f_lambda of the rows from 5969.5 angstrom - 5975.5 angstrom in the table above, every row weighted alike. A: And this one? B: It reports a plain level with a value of 17.9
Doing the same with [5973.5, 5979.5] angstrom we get 17.4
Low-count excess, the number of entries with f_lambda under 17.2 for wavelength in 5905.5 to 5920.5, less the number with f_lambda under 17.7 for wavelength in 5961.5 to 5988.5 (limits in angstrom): -8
